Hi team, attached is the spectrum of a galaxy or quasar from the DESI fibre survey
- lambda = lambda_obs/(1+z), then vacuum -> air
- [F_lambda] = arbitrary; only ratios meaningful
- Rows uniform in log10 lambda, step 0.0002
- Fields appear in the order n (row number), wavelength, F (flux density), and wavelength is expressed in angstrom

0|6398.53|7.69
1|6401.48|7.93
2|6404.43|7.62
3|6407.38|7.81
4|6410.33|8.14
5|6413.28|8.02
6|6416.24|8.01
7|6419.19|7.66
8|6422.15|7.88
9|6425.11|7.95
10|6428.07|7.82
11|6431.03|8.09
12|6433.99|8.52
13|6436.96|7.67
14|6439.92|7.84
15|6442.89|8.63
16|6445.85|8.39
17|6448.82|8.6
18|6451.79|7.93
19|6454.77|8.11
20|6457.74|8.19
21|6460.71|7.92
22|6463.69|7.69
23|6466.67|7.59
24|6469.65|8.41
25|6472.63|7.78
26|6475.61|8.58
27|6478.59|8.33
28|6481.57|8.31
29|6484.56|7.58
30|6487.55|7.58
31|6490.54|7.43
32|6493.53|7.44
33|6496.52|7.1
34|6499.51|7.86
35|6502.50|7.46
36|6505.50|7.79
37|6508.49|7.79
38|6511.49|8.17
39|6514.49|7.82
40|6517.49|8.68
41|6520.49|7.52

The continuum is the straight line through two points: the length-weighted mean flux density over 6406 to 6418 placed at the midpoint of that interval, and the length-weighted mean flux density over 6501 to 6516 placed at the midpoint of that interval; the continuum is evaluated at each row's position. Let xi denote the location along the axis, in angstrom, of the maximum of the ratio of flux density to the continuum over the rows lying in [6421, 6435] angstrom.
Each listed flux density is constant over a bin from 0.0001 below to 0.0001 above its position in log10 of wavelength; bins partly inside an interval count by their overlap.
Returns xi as 6433.99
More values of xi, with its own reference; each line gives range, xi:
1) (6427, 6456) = 6442.89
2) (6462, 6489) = 6475.61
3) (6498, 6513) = 6511.49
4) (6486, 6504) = 6499.51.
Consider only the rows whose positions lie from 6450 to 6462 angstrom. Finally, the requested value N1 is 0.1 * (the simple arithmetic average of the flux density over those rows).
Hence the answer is 0.804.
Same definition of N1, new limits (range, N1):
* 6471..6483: 0.825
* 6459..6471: 0.790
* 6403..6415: 0.790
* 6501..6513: 0.780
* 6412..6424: 0.789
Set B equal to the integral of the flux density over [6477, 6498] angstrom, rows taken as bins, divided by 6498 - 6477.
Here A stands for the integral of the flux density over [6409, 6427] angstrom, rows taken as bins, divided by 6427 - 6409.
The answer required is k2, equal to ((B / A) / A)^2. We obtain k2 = 0.0149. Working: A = 7.94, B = 7.69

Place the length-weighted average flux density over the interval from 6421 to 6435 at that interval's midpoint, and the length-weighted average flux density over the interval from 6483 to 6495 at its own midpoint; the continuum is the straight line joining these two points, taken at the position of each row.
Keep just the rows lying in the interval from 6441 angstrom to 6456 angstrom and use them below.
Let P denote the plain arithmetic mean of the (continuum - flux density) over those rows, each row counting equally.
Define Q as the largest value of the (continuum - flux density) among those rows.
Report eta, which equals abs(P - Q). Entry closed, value 0.376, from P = -0.47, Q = -0.10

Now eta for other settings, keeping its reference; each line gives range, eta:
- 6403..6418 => 0.352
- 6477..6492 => 0.364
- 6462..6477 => 0.446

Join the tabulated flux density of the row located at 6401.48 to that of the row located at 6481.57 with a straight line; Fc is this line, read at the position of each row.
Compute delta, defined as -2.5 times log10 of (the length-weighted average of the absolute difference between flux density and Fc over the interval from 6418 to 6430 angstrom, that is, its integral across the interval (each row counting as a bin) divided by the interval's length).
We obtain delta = 1.8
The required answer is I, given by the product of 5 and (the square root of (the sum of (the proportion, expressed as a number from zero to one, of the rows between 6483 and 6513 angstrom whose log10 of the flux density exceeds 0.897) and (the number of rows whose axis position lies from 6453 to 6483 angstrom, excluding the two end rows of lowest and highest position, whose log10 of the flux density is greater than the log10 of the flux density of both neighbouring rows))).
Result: 8.8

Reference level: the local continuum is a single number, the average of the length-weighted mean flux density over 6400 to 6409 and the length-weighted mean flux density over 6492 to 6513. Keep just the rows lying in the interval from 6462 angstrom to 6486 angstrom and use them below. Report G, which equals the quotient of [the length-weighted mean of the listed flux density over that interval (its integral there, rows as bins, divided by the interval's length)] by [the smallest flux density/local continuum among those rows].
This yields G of 8.19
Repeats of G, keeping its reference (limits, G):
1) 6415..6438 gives 8.02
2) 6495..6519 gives 8.53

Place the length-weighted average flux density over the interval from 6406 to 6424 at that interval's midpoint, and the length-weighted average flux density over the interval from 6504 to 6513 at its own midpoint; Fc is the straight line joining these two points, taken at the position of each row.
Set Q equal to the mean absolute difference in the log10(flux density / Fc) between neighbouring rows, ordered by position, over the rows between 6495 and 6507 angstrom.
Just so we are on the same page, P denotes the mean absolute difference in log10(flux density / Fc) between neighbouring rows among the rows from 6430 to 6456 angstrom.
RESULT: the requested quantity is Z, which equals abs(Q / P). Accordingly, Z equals 1.2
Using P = 0.0234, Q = 0.029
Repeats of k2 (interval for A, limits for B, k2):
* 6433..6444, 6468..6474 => 0.0150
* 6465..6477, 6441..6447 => 0.0169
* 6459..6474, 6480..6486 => 0.0164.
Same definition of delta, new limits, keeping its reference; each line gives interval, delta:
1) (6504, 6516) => 0.6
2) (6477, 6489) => 1.0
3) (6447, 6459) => 1.8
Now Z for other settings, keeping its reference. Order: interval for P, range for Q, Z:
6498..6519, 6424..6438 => 1.1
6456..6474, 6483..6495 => 0.1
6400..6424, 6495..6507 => 2.4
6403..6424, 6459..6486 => 2.2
